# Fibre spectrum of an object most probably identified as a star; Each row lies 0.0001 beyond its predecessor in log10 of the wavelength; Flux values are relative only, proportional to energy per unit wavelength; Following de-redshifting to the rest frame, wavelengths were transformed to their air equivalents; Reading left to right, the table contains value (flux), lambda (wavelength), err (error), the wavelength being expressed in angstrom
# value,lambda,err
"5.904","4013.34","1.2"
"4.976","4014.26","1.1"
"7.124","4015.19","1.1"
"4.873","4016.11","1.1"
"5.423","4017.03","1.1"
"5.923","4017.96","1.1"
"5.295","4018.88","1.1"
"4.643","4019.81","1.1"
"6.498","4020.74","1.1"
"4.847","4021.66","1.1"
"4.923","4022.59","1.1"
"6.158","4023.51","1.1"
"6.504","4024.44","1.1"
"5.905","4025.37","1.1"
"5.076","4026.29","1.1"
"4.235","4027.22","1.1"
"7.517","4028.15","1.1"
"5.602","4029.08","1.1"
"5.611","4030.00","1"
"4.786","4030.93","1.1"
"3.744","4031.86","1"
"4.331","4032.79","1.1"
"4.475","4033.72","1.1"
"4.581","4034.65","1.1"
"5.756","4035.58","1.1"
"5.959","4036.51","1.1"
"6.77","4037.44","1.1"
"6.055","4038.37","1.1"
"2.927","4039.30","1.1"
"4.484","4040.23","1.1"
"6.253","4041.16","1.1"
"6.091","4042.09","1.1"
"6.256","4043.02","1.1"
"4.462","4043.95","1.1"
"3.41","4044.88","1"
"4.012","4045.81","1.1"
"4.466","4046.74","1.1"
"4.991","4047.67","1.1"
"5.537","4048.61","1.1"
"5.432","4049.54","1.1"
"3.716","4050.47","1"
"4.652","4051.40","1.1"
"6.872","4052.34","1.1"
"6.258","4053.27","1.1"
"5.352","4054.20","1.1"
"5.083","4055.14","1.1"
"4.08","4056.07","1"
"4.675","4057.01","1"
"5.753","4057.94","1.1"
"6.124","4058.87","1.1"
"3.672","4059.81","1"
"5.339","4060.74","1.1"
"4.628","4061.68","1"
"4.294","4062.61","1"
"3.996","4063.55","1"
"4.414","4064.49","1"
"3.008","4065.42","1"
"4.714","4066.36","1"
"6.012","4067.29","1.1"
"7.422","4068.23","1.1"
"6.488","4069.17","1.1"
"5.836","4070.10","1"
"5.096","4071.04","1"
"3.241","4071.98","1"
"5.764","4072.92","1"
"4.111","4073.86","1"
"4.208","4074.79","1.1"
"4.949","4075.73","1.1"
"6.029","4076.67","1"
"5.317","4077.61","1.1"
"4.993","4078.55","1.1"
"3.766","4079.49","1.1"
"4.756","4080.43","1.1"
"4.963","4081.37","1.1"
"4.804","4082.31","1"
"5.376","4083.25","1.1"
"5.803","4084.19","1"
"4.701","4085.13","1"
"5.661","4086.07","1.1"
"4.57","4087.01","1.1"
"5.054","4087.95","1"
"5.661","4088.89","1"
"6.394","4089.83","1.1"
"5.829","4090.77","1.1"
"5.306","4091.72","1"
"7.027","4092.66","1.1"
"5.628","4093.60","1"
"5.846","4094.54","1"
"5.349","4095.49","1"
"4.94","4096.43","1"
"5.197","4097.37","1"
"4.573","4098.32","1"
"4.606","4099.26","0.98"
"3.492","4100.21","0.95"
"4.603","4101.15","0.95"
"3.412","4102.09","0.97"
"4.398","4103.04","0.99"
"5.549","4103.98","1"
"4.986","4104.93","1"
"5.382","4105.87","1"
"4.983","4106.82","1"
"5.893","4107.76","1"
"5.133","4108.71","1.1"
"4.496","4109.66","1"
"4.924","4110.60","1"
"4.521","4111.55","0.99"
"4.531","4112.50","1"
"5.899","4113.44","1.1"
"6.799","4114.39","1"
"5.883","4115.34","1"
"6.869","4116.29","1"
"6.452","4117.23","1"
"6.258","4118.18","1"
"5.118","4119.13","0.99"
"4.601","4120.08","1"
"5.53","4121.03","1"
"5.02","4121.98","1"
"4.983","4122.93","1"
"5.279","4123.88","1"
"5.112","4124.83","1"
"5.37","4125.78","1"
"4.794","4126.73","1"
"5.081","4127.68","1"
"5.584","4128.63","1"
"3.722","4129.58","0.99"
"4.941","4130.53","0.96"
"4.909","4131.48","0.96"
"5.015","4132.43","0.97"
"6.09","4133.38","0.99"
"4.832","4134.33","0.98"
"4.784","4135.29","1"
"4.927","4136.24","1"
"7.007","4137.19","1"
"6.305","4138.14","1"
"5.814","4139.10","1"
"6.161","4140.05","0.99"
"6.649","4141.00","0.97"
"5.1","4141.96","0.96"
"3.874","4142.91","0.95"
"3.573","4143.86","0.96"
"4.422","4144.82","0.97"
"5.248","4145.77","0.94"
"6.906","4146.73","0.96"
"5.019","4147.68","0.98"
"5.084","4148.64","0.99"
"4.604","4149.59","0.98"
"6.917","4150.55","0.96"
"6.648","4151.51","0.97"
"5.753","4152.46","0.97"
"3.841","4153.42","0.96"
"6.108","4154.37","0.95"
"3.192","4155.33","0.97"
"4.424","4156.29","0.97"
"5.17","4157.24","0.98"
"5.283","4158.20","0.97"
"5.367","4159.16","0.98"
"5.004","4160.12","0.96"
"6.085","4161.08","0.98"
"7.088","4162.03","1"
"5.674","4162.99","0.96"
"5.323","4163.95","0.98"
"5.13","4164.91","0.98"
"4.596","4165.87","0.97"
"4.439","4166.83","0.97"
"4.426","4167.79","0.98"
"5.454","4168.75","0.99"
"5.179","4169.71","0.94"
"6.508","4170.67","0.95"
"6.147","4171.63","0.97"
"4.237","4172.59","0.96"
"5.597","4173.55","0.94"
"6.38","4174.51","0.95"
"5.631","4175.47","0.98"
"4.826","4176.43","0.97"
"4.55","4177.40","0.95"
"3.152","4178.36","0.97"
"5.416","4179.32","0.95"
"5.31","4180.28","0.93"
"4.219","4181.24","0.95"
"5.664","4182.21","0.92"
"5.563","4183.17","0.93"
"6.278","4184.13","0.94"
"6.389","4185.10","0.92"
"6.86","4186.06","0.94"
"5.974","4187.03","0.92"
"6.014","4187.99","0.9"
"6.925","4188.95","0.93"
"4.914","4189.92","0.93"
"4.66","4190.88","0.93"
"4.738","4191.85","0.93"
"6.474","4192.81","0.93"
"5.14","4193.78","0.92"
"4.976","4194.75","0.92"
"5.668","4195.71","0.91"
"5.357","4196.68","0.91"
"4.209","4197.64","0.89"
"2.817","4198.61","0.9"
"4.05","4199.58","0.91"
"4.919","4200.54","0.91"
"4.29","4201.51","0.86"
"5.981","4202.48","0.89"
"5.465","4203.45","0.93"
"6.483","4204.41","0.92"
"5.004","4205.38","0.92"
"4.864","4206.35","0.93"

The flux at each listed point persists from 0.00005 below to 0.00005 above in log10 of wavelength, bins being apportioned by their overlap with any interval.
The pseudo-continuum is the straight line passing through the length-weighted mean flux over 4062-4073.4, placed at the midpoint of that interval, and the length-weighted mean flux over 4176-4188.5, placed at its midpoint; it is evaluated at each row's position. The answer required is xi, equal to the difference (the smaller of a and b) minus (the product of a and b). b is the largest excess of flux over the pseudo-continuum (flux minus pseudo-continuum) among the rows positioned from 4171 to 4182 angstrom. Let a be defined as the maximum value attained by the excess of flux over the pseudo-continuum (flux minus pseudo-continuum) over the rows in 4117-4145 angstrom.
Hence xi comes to -0.75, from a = 1.8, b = 1.0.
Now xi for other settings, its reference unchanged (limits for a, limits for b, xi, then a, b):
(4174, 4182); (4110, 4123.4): -0.69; 1.0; 1.7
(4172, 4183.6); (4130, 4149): -0.75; 1.0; 1.8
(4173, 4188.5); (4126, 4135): -0.37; 1.4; 0.8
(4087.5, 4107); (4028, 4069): -3.15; 1.9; 2.6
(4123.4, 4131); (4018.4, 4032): -0.59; 0.4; 2.6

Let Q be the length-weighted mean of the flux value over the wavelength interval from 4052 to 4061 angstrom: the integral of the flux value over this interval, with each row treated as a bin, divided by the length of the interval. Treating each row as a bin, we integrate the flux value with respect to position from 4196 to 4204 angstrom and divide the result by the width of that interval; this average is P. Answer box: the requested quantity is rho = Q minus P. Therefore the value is 0.6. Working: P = 4.68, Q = 5.3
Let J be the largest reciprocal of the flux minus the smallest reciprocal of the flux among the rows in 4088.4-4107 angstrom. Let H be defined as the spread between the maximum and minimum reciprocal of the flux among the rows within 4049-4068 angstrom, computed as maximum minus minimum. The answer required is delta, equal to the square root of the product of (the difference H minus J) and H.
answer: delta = 0.08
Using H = 0.187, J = 0.151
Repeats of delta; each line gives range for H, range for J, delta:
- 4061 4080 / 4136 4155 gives 0.11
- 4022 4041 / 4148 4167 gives 0.09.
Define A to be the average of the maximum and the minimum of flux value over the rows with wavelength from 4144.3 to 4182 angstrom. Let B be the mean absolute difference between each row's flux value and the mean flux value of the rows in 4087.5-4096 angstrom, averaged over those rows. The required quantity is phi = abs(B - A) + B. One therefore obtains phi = 5.12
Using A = 5.12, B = 0.4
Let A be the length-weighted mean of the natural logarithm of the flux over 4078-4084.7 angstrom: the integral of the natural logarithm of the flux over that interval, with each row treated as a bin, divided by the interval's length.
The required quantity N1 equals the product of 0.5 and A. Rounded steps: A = 1.59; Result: 0.79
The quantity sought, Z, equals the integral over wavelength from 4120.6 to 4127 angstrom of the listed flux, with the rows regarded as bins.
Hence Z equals 33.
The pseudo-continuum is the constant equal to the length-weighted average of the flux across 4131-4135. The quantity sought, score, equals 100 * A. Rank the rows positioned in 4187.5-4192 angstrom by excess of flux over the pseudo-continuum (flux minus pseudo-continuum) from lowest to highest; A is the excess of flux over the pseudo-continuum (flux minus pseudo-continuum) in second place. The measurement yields -45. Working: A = -0.45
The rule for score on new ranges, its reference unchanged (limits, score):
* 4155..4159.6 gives -76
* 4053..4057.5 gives -51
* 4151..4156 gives -135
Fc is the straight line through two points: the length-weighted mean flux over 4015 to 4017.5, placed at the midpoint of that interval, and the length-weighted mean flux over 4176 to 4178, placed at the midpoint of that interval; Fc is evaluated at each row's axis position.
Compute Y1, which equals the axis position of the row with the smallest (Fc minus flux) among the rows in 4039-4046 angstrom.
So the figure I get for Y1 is 4043.02 angstrom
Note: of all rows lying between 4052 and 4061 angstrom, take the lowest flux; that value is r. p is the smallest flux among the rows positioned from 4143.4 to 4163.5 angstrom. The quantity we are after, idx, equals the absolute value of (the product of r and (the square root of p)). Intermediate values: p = 3.192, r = 3.672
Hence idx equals 6.56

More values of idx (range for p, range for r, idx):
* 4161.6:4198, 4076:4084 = 6.69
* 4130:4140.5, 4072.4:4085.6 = 8.24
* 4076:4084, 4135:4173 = 6.19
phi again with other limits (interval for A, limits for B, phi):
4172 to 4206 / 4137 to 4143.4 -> 4.87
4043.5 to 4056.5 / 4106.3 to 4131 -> 5.14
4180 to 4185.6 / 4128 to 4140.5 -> 5.30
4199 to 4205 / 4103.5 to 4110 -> 5.27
